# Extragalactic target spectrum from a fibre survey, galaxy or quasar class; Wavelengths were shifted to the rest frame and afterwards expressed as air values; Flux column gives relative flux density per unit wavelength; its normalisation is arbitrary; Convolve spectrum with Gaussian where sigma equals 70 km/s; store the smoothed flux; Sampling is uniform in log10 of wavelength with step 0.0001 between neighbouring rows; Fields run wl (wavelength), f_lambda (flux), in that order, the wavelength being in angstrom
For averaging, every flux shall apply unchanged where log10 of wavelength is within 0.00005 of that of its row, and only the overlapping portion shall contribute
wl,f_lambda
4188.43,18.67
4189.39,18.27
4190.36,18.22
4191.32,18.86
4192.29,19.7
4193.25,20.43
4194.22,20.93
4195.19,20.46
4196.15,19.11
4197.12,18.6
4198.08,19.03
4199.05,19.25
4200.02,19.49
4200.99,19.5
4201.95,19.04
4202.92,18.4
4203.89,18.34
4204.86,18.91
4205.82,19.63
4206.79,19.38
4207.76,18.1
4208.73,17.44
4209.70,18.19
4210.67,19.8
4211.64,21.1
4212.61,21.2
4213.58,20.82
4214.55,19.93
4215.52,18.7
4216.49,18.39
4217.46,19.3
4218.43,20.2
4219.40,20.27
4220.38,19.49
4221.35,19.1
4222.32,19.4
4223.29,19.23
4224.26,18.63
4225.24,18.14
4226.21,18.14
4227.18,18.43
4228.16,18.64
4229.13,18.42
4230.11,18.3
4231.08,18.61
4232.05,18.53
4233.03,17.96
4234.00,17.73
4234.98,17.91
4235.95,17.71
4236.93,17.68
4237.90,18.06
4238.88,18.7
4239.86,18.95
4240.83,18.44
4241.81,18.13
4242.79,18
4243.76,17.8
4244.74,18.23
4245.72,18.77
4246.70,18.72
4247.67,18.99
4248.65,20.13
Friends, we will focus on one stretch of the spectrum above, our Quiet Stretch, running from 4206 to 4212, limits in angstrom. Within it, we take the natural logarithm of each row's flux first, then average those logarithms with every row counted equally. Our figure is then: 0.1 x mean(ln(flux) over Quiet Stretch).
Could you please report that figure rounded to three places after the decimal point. 0.294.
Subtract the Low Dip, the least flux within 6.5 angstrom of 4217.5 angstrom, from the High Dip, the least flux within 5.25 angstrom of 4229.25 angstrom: -0.66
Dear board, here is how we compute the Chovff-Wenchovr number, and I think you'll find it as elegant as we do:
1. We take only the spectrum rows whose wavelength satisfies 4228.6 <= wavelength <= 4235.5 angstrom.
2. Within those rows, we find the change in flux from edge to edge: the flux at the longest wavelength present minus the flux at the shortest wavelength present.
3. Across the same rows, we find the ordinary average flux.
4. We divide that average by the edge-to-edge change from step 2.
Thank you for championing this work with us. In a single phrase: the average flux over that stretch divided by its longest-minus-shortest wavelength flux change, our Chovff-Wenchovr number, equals -36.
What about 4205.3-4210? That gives -13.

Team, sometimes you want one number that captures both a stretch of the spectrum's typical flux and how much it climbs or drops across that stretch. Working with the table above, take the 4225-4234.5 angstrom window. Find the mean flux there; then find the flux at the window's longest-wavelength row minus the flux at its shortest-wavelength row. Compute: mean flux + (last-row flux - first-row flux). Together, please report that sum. 17.9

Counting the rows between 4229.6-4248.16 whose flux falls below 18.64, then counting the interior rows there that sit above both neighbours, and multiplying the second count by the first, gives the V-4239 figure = 56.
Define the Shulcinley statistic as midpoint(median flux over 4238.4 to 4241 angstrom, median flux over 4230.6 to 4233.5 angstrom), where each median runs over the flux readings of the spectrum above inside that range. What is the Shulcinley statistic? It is 18.6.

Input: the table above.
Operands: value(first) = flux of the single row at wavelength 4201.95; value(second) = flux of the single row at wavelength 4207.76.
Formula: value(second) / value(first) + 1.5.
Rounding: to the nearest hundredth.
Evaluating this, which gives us 2.45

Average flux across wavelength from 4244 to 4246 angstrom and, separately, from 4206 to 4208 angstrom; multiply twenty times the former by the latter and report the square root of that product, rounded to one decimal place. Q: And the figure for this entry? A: 83.3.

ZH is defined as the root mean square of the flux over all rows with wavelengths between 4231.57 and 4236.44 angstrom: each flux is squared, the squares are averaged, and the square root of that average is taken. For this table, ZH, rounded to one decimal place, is 18.0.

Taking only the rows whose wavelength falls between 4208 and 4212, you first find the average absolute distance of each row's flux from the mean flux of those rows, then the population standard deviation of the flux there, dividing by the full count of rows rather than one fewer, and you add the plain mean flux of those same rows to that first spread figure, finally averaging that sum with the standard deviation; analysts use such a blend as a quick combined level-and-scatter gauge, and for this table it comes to 10.9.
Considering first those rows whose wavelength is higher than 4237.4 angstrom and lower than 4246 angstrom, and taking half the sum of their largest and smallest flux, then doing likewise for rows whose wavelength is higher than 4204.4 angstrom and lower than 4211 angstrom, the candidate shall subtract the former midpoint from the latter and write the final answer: 0.2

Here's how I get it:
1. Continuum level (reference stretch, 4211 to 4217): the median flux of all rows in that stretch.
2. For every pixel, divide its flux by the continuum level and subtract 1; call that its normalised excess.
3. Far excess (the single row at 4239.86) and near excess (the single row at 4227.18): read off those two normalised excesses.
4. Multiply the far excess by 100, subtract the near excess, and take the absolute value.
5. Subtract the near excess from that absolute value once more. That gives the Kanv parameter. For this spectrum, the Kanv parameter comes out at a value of 7.0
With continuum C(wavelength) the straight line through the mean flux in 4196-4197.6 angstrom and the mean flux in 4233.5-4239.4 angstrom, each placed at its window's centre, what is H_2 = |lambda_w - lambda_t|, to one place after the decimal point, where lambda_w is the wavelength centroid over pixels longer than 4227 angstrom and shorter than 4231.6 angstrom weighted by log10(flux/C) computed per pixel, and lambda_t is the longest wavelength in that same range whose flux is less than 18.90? 1.8 angstrom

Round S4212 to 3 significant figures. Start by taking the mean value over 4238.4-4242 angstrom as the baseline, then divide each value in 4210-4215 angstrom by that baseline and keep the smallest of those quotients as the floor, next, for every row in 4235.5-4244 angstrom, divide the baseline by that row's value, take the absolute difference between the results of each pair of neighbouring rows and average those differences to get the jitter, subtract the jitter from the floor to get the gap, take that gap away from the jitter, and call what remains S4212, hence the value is -1.03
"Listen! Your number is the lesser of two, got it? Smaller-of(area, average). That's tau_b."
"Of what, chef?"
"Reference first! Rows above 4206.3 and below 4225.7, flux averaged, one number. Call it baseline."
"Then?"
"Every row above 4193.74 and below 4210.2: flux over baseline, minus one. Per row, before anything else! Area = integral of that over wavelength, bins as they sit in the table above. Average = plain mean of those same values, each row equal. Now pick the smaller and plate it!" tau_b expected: -0.25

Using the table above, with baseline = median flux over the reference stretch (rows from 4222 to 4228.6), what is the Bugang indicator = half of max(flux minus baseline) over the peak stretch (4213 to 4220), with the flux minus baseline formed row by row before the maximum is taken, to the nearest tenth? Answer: 1.1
